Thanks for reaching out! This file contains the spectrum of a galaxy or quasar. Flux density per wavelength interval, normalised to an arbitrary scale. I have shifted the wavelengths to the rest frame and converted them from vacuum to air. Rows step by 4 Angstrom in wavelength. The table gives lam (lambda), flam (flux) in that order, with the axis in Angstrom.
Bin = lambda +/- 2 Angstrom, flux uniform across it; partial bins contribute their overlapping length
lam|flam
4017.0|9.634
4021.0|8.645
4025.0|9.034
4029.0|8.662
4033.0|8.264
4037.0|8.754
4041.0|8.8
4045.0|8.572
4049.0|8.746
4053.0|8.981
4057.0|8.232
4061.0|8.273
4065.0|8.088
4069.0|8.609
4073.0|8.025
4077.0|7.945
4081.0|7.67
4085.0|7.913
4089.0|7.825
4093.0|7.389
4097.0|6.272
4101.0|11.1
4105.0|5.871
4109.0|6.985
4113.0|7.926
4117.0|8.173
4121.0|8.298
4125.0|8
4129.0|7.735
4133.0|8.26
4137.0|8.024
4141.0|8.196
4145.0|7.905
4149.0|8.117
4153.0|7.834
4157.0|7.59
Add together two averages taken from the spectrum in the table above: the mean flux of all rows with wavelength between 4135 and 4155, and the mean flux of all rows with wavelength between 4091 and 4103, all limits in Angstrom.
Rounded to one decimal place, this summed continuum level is 16.3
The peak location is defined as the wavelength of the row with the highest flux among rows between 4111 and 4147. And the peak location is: 4121.0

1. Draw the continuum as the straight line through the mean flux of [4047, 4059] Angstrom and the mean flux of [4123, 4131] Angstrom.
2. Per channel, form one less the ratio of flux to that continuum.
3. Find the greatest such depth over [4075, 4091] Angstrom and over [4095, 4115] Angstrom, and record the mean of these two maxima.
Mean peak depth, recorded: 0.179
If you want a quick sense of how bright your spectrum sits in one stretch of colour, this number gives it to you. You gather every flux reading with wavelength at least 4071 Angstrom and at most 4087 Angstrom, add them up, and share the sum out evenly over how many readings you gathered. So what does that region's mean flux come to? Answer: 7.89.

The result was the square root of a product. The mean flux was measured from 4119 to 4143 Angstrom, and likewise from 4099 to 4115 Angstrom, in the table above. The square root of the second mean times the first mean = 8.03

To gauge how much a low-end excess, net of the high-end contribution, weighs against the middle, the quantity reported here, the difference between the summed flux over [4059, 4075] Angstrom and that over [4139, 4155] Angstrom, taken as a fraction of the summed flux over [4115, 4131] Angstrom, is 0.029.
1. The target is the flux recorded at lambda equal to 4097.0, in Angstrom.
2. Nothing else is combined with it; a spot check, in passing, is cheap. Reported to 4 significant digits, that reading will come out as 6.272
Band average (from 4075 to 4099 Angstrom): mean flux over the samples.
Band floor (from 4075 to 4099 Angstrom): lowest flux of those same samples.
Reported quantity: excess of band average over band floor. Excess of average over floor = 1.2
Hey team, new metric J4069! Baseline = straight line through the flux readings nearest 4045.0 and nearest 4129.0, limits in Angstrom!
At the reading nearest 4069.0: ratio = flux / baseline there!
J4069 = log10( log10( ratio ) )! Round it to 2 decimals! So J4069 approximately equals -1.85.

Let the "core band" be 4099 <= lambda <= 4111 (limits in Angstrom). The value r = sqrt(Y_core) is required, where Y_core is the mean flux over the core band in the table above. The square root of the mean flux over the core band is 2.83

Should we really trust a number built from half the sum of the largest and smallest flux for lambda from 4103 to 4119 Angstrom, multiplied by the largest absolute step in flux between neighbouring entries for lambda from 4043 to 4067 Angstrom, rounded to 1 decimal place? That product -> 5.3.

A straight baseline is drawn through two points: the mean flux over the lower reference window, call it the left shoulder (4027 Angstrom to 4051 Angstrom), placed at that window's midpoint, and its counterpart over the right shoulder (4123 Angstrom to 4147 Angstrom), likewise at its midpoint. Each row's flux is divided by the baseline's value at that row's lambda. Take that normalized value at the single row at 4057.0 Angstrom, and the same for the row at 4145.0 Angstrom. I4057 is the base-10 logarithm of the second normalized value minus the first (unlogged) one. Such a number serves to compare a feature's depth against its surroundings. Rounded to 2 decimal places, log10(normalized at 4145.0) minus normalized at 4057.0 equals -0.97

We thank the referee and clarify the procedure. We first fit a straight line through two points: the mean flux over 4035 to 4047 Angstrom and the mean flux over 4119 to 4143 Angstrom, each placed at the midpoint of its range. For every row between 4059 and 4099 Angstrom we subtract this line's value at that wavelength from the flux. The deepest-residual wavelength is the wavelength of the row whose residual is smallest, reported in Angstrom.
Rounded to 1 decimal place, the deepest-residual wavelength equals 4097.0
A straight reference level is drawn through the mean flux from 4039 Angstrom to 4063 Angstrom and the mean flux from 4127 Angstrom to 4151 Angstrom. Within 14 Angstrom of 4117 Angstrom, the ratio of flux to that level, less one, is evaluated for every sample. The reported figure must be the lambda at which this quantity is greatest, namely 4121.0 Angstrom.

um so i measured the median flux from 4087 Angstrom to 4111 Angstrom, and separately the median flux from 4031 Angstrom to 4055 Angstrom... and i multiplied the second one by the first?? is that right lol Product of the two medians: 62.9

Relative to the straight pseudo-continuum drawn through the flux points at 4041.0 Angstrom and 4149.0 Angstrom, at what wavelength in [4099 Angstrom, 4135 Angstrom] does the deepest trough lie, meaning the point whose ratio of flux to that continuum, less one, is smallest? 4105.0 Angstrom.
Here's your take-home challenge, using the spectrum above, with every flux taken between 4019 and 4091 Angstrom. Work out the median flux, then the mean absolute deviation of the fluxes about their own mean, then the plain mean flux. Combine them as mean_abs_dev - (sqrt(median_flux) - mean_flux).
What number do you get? 5.85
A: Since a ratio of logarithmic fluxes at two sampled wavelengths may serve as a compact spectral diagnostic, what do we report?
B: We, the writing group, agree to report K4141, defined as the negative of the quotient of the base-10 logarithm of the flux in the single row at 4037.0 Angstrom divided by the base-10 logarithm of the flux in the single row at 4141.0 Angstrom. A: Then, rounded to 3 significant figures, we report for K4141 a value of -1.03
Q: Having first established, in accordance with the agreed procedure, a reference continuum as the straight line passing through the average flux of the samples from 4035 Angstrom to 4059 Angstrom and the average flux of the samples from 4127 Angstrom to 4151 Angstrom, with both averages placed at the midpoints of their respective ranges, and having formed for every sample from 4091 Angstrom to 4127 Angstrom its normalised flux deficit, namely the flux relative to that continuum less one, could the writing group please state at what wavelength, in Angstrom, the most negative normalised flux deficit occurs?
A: 4105.0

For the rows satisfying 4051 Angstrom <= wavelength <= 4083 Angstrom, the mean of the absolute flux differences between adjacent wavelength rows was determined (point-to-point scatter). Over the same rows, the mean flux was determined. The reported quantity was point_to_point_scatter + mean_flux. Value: 8.6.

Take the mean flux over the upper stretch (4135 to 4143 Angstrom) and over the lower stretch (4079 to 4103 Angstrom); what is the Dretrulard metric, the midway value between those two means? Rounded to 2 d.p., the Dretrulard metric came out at 8.07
